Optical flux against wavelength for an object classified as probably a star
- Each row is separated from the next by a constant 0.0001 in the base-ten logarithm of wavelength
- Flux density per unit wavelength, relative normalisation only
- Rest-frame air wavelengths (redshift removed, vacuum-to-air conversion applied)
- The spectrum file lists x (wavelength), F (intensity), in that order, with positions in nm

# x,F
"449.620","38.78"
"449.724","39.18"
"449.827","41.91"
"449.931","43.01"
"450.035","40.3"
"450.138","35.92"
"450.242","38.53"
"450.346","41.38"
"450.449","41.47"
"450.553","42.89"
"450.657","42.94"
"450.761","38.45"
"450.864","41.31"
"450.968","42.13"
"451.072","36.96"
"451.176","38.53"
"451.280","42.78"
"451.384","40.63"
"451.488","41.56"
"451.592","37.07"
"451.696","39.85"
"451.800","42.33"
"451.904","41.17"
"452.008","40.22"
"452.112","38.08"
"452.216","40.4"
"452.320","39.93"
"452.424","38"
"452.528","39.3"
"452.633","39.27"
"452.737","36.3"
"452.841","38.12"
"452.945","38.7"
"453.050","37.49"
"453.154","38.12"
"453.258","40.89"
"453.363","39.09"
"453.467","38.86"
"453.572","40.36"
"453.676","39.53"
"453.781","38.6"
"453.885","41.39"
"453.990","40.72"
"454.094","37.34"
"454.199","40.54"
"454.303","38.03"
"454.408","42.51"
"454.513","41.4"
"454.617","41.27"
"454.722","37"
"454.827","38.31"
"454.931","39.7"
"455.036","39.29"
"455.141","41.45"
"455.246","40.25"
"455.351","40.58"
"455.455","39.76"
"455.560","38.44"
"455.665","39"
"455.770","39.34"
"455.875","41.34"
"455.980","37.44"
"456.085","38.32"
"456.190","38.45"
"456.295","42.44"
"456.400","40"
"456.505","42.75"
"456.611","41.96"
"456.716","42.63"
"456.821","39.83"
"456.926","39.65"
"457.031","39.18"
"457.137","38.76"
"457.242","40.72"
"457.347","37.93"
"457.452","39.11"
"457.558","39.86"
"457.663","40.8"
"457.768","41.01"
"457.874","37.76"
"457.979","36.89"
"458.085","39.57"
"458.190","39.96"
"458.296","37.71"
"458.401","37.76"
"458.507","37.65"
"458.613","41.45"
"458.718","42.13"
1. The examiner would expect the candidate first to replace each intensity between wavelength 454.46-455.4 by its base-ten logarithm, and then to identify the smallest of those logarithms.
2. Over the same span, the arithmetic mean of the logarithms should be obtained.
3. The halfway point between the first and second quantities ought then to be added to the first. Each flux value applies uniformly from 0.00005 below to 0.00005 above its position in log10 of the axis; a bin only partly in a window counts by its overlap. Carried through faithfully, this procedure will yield 3.15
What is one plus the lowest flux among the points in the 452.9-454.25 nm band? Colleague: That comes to 38.3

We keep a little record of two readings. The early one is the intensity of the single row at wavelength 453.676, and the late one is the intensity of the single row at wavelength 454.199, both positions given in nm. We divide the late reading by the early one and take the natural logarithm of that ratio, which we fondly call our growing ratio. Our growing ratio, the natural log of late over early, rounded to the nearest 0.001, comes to 0.025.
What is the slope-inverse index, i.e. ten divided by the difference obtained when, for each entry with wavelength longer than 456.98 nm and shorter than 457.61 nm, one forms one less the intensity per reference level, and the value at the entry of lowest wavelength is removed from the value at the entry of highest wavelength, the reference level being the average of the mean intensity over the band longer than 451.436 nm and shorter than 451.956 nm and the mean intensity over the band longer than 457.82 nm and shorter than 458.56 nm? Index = -578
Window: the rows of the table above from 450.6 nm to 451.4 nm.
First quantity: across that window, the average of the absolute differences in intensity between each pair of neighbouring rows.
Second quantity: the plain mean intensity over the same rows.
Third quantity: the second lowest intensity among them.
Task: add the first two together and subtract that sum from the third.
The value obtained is -5.1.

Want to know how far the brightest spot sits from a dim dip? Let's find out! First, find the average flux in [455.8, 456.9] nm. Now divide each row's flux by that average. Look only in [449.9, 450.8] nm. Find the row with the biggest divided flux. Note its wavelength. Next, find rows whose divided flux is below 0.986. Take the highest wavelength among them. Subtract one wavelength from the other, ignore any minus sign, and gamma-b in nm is 0.83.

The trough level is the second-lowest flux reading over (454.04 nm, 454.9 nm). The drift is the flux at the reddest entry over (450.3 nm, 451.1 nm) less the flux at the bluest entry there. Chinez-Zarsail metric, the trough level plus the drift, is 32.9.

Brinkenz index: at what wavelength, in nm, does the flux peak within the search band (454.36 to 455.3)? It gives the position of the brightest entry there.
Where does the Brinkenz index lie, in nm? 454.408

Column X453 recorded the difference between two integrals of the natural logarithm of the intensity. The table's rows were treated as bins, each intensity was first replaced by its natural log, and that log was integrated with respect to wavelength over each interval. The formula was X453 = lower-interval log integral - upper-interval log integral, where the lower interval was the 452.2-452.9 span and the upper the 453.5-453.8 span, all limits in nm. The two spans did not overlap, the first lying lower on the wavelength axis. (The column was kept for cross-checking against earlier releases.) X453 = 1.5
